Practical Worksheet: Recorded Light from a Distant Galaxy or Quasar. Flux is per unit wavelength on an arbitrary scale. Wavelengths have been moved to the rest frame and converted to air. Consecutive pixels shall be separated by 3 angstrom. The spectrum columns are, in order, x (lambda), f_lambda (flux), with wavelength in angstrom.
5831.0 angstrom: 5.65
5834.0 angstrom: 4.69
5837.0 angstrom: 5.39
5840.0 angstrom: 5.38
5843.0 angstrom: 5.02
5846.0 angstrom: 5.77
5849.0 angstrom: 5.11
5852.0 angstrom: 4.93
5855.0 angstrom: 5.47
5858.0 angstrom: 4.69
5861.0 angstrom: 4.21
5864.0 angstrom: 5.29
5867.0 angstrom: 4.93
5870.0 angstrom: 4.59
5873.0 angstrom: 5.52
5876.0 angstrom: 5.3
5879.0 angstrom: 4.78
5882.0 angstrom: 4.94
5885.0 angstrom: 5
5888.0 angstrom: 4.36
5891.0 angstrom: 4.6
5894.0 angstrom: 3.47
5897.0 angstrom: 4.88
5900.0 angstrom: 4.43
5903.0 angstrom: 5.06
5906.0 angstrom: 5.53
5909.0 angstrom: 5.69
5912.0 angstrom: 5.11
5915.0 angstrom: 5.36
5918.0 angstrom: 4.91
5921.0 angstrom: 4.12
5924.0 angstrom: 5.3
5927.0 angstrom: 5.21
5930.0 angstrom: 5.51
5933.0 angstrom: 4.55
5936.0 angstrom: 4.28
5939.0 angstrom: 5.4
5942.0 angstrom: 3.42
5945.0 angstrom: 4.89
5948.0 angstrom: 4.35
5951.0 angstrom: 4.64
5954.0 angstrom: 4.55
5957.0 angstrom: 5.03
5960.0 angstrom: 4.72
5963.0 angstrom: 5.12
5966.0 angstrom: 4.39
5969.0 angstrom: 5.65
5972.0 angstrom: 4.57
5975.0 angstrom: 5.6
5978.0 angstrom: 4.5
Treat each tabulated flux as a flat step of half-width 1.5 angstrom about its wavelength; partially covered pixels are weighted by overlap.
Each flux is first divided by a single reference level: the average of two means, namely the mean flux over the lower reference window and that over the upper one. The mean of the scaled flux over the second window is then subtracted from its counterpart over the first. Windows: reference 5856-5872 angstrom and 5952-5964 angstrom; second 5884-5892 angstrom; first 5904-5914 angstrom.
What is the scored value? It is 0.16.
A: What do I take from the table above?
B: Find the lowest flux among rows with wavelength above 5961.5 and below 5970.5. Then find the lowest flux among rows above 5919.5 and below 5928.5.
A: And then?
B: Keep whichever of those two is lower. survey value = 4.1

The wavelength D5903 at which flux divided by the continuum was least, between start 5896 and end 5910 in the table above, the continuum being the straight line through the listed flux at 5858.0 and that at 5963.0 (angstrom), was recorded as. 5900.0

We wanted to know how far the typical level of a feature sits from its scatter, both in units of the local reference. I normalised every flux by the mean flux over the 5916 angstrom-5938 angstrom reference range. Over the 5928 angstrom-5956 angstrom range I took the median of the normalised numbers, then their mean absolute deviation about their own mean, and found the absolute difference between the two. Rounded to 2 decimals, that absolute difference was 0.85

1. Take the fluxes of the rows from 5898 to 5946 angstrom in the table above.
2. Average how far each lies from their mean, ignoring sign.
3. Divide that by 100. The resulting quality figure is 0.0048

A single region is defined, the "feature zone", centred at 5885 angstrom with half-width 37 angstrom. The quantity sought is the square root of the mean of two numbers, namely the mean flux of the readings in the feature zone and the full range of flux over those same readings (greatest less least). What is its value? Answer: 1.89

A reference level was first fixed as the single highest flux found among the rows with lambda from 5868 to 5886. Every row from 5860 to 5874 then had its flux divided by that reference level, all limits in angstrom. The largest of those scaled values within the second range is 1.00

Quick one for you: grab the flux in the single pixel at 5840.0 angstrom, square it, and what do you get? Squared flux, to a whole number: 29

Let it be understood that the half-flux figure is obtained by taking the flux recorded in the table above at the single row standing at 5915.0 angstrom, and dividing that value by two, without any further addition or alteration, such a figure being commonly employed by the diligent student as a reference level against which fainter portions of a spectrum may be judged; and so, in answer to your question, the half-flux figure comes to 2.68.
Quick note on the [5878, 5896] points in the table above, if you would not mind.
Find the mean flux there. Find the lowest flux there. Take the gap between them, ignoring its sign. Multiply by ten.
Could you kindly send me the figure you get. 11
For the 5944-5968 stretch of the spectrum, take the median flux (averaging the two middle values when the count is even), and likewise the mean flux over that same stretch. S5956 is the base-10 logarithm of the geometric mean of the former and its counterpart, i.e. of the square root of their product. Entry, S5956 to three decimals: 0.672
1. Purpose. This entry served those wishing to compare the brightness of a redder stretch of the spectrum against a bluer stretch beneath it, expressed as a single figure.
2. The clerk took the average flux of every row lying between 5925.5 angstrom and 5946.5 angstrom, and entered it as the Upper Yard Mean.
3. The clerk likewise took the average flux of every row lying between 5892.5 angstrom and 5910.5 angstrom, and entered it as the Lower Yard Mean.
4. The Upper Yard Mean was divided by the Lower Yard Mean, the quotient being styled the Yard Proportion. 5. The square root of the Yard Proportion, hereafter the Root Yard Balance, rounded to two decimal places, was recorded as 0.99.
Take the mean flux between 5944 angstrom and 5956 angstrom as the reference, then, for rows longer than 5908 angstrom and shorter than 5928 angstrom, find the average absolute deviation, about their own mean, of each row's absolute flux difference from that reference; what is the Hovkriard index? 0.18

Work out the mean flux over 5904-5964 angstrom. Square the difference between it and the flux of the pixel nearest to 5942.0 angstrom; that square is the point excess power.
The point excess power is 2.14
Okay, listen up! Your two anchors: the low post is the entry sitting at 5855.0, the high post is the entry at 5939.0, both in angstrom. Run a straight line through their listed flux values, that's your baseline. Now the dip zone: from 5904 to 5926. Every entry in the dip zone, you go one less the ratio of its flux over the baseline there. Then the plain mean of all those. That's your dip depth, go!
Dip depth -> 0.05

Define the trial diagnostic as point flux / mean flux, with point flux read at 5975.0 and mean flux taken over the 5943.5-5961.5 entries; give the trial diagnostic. 1.19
